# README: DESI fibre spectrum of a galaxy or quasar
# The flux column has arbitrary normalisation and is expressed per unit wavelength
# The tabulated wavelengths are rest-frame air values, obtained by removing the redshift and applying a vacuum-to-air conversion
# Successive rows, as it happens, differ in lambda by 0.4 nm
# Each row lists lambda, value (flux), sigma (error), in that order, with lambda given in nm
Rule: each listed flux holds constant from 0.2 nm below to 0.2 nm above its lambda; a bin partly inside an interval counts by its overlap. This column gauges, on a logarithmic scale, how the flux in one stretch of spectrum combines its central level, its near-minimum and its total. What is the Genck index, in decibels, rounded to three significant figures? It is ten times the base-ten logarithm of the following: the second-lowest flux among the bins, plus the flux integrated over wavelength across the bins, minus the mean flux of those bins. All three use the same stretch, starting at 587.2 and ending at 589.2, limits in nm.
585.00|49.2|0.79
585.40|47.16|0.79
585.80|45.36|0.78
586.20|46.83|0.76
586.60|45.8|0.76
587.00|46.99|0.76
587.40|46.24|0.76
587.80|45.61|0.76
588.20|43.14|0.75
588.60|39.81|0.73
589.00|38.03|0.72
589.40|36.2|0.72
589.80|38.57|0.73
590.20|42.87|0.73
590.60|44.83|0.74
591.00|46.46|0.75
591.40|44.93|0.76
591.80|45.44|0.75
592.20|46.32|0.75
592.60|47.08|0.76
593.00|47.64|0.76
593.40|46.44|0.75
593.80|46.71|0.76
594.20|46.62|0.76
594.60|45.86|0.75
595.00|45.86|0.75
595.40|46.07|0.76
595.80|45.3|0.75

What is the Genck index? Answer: 19.2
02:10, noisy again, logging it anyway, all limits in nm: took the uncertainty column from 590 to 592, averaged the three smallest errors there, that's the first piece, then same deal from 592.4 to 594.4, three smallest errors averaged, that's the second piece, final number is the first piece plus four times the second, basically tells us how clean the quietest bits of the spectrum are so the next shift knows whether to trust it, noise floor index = 3.77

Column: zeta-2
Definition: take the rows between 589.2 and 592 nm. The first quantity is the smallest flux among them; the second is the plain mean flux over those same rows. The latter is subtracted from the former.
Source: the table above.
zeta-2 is -6.6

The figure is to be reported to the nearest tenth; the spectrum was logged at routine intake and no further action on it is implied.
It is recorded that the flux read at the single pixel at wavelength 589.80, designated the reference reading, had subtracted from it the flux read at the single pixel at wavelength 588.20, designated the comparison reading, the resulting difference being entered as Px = -4.6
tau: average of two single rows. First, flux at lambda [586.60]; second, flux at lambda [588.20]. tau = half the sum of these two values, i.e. 44.5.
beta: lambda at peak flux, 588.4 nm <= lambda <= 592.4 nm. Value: 591.00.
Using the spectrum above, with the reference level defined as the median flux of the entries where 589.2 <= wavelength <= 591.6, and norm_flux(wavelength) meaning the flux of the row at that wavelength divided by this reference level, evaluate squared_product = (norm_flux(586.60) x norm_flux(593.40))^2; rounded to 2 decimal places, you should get 1.22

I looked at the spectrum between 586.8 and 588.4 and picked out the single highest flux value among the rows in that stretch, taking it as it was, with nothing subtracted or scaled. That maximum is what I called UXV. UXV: 46.99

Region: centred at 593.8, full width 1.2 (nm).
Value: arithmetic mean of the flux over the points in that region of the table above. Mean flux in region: 47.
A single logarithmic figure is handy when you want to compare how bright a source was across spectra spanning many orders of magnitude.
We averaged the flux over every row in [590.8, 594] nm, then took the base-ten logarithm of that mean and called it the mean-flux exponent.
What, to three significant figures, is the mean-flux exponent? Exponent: 1.67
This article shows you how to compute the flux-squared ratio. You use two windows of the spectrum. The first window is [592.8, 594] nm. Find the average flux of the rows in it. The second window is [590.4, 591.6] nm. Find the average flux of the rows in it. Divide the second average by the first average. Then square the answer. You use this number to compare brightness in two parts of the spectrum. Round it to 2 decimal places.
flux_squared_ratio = 0.94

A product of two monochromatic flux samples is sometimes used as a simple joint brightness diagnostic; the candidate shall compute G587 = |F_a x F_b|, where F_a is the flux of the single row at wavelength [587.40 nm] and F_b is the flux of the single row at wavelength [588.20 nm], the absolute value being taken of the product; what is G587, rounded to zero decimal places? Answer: 1995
